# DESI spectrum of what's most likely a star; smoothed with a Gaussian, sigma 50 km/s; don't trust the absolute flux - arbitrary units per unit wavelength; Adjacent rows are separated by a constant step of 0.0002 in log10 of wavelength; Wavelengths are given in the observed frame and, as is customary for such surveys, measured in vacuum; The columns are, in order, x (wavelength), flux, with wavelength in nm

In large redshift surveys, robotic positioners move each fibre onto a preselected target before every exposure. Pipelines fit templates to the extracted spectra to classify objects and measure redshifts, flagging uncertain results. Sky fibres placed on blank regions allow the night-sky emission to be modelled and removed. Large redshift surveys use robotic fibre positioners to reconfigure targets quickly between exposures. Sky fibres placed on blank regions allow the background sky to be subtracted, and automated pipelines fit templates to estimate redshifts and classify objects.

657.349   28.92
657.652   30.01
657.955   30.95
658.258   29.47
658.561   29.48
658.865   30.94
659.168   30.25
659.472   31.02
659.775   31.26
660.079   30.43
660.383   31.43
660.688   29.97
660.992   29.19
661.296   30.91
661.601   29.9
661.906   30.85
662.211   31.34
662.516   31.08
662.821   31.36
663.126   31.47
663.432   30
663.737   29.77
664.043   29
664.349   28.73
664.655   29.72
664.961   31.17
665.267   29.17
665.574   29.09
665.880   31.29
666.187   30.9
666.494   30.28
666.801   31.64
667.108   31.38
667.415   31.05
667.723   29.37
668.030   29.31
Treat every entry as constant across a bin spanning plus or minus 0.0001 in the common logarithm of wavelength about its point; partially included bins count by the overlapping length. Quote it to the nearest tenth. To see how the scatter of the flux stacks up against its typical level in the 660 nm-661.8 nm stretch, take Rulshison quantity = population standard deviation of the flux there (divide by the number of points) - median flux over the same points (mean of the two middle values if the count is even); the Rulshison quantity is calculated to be -29.5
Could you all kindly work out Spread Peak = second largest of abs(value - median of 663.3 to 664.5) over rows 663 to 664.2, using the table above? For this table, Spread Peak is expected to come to 0.6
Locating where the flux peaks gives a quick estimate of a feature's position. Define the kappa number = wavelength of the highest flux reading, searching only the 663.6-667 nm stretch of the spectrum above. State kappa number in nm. 666.801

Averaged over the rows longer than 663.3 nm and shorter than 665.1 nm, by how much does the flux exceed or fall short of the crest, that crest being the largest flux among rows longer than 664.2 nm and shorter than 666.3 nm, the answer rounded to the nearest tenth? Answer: -1.6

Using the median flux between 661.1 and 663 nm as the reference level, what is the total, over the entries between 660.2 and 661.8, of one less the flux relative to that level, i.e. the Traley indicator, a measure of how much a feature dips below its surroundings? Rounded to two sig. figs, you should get 0.12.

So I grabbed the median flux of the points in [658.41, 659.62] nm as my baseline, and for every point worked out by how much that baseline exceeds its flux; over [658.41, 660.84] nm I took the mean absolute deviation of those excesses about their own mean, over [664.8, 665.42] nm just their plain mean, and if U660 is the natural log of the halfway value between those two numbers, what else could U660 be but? -0.70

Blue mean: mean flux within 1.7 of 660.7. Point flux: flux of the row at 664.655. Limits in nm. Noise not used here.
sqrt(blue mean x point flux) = 30.2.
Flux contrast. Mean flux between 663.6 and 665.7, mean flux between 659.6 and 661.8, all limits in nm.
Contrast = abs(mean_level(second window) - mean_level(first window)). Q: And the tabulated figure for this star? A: 0.9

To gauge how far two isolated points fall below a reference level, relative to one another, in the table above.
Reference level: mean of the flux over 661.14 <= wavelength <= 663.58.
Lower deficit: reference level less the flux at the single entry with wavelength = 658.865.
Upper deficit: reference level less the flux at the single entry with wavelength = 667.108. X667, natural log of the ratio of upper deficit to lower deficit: 1.9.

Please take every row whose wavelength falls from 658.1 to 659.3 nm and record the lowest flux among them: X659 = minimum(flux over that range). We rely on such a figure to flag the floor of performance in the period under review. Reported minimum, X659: 29.47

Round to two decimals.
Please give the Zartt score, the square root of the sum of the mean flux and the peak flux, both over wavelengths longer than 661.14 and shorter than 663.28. 7.90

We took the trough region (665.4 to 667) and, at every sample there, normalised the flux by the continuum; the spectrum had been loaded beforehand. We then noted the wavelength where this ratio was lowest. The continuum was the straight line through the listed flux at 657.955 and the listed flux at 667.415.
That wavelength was 665.574 nm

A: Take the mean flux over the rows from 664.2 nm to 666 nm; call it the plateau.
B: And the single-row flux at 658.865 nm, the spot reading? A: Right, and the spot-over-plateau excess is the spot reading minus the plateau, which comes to 1.1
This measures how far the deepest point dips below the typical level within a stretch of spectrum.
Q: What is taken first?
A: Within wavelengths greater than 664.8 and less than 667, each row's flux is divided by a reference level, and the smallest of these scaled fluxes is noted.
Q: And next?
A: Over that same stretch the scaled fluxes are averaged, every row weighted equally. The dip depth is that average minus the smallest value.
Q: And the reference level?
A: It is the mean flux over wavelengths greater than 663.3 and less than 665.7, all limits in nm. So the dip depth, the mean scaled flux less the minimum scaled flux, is 0.048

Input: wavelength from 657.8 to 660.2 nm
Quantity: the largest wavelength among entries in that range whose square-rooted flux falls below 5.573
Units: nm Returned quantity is 660.079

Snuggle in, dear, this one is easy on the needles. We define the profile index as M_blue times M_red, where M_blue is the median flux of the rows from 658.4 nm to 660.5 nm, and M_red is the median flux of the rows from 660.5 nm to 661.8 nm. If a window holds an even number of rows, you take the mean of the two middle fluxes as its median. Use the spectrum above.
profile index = 926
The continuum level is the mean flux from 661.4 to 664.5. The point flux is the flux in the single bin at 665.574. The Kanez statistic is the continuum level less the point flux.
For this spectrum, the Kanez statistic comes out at 1.3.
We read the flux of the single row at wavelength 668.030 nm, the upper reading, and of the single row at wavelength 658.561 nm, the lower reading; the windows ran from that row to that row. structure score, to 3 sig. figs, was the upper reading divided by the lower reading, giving 0.994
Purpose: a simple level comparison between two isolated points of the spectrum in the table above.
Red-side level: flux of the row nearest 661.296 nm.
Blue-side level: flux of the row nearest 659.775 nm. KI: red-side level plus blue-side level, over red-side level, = 2.011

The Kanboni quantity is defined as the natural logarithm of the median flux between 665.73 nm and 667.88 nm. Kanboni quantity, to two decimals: 3.44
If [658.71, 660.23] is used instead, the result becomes 3.43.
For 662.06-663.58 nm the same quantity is 3.44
